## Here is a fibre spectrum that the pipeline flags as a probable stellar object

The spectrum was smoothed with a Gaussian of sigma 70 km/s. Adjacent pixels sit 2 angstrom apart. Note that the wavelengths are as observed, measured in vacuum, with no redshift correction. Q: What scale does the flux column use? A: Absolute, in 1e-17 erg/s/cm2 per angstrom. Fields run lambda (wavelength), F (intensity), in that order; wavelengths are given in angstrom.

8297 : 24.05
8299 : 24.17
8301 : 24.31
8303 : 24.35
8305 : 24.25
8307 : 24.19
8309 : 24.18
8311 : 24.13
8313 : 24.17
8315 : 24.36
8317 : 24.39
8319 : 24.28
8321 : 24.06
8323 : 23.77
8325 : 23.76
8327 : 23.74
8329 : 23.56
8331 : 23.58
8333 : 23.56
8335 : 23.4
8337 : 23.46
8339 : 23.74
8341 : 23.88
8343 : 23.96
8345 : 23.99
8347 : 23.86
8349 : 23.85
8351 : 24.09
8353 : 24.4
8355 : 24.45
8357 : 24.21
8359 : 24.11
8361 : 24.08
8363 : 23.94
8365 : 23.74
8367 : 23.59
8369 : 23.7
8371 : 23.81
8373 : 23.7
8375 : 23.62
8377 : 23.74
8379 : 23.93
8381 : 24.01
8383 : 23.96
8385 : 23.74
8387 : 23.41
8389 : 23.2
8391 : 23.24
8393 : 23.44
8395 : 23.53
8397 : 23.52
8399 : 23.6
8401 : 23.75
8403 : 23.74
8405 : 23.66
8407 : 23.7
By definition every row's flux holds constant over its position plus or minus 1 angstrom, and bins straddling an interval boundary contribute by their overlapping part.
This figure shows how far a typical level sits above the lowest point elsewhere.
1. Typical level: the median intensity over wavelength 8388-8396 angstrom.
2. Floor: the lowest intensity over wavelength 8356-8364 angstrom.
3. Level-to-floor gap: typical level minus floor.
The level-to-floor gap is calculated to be -0.6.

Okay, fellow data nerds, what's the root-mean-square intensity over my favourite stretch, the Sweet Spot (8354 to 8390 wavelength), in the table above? 23.8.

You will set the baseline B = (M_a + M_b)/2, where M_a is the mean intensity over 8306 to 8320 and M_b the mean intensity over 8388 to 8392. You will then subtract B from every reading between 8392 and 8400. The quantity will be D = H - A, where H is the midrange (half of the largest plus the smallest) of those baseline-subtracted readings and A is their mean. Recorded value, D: 0.00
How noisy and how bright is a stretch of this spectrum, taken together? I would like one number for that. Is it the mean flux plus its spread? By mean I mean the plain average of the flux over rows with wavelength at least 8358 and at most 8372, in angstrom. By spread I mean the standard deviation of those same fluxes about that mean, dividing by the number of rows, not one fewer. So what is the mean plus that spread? 24.0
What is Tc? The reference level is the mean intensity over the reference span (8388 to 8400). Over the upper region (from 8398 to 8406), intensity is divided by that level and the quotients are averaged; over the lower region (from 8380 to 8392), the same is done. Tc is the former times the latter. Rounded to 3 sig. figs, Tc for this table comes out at 1.02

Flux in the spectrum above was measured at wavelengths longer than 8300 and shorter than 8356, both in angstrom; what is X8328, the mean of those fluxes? 24.0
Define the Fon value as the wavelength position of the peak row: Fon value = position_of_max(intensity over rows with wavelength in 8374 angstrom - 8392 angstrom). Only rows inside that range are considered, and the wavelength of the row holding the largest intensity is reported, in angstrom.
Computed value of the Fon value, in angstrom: 8381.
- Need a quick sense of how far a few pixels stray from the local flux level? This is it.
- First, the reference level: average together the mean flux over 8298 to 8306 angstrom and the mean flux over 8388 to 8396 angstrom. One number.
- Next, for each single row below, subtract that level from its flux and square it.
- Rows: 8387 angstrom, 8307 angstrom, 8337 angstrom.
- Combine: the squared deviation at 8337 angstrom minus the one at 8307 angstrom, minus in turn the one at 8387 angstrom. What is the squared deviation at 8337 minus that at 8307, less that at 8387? -0.18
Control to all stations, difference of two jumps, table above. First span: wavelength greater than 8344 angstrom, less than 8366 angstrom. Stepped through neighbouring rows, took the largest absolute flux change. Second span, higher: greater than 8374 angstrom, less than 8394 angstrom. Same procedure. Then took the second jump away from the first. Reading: -0.020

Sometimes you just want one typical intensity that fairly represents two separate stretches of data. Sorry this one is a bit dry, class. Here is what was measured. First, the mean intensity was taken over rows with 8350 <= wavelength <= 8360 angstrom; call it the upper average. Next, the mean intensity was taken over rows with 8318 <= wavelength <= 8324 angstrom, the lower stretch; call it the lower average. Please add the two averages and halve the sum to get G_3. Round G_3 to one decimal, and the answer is 24.1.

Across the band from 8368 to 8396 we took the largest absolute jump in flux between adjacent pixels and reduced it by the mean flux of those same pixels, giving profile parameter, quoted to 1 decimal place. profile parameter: -23.3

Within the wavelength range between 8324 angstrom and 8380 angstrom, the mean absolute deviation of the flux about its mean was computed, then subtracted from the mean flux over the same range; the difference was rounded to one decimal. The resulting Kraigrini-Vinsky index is 23.6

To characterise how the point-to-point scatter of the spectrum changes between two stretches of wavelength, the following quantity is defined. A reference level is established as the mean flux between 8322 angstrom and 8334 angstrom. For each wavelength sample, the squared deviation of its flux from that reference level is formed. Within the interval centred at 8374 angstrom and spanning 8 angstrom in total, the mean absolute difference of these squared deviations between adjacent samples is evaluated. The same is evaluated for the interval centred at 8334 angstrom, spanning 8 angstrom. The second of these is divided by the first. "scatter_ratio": 3.6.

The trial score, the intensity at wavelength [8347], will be 23.86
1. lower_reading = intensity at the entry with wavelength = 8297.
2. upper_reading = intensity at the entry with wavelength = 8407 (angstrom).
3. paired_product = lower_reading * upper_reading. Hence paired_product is 570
